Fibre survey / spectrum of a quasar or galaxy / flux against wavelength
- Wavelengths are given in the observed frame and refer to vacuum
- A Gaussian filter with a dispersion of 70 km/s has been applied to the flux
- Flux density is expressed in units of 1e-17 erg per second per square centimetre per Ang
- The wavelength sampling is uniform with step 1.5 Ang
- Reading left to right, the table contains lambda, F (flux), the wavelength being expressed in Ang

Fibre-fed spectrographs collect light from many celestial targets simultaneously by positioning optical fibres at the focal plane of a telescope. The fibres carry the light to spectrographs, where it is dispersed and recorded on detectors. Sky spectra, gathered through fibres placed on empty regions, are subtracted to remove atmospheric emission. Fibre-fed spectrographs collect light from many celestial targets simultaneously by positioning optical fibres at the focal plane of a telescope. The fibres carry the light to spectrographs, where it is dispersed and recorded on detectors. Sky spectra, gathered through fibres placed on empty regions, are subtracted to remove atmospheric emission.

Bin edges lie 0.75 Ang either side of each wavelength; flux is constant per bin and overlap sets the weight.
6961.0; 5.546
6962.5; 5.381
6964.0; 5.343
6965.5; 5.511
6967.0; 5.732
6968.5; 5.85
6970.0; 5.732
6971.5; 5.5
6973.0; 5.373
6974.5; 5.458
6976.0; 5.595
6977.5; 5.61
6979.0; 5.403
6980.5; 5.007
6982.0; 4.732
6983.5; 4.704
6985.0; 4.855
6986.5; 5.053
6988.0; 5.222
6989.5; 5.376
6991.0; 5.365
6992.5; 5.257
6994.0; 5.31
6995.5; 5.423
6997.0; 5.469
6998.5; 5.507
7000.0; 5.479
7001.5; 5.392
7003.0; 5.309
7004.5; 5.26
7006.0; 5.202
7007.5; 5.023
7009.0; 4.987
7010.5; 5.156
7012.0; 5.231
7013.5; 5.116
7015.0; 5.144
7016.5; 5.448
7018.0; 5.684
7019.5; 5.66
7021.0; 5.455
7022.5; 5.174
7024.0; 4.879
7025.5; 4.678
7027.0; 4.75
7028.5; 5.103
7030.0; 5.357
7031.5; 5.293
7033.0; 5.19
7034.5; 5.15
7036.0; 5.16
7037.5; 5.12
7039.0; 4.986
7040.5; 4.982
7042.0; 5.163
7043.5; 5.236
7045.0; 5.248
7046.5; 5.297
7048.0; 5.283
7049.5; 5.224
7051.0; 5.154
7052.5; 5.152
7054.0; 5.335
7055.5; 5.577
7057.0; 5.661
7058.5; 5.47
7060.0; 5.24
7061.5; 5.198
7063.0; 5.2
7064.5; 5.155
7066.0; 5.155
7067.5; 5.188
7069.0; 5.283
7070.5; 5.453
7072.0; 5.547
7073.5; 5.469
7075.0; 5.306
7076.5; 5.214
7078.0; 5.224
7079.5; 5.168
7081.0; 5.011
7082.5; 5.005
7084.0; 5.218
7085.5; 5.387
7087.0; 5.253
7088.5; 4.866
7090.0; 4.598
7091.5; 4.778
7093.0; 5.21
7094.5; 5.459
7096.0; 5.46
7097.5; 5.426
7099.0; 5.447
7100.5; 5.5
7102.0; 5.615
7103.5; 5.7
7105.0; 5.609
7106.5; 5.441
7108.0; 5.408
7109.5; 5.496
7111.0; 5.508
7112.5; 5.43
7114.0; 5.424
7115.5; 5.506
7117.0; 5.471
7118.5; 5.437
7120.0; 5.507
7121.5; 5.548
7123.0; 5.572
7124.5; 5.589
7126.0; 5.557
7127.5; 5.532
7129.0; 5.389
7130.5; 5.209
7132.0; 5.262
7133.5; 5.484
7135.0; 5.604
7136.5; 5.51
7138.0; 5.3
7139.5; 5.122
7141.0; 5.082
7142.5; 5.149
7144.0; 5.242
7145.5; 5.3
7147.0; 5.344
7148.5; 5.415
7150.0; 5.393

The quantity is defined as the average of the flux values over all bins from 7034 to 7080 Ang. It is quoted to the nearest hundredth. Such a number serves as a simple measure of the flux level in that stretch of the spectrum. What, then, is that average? 5.26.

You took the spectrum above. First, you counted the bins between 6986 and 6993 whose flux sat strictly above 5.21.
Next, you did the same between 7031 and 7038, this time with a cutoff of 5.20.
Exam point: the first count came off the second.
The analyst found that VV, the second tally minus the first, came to -3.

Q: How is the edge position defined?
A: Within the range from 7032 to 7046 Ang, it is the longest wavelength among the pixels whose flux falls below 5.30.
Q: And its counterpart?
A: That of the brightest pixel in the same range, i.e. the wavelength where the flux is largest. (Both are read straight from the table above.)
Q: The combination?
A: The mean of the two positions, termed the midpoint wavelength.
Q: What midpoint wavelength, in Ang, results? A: 7045.0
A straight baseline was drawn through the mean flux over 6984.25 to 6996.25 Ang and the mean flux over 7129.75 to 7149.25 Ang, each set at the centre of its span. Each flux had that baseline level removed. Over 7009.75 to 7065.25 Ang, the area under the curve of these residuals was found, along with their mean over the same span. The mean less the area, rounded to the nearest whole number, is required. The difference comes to 2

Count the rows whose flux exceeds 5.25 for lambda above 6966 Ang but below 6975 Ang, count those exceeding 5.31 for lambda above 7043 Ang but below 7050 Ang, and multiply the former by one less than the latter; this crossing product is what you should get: -6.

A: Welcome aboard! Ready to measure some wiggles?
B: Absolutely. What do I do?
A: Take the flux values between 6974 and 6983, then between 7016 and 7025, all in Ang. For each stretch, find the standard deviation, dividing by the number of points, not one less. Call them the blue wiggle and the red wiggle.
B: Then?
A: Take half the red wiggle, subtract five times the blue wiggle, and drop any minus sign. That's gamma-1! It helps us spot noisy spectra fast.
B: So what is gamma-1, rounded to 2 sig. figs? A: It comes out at 1.5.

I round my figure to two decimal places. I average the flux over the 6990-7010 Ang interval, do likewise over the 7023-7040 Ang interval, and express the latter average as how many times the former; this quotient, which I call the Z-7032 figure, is 0.95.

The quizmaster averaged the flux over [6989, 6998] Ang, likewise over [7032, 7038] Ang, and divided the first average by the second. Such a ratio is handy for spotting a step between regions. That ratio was 1.04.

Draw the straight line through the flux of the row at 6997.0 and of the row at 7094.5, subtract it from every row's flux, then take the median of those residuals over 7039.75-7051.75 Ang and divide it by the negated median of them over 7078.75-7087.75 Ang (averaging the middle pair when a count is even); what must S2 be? -0.9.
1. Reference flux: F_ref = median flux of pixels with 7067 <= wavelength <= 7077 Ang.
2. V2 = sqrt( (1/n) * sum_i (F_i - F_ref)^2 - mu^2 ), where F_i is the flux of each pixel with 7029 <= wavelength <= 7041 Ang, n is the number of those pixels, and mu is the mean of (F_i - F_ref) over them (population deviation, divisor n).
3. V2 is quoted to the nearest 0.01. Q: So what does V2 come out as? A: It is 0.12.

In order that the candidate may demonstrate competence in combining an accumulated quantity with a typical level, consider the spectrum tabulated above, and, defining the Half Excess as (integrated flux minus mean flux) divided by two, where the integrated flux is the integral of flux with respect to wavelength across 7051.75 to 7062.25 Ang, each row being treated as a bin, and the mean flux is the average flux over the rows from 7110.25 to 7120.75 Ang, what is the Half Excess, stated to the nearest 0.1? 25.5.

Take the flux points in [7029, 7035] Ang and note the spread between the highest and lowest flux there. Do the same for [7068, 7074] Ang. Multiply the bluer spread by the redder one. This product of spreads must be 0.055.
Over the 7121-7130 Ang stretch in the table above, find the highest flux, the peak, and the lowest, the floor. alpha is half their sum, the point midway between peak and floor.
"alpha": 5.49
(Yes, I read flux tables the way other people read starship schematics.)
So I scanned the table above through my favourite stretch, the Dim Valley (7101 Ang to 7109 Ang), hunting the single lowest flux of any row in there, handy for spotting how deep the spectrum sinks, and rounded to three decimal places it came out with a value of 5.408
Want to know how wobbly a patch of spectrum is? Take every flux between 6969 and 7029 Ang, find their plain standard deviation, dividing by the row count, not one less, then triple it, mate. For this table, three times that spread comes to 0.8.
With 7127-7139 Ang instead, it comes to 0.4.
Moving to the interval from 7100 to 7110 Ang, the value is 0.3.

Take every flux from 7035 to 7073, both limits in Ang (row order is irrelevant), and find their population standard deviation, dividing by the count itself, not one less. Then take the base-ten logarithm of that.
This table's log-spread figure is -0.78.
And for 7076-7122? -0.60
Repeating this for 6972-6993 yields -0.54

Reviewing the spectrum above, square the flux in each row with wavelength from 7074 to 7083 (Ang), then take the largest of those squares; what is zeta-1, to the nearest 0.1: 28.2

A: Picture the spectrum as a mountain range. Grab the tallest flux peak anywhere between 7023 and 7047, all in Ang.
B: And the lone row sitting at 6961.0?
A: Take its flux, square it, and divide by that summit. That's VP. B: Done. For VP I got 5.74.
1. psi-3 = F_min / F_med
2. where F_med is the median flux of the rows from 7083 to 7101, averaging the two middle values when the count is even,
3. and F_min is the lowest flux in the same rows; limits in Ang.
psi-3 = 0.864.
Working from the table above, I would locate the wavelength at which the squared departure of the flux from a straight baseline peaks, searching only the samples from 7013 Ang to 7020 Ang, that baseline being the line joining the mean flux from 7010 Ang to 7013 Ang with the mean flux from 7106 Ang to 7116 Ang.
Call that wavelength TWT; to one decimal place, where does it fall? 7018.0 Ang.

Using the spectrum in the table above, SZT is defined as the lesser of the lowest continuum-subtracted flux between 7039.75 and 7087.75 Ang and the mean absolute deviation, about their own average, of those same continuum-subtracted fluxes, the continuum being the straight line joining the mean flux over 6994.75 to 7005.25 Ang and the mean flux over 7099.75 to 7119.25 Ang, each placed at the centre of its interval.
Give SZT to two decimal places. -0.47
